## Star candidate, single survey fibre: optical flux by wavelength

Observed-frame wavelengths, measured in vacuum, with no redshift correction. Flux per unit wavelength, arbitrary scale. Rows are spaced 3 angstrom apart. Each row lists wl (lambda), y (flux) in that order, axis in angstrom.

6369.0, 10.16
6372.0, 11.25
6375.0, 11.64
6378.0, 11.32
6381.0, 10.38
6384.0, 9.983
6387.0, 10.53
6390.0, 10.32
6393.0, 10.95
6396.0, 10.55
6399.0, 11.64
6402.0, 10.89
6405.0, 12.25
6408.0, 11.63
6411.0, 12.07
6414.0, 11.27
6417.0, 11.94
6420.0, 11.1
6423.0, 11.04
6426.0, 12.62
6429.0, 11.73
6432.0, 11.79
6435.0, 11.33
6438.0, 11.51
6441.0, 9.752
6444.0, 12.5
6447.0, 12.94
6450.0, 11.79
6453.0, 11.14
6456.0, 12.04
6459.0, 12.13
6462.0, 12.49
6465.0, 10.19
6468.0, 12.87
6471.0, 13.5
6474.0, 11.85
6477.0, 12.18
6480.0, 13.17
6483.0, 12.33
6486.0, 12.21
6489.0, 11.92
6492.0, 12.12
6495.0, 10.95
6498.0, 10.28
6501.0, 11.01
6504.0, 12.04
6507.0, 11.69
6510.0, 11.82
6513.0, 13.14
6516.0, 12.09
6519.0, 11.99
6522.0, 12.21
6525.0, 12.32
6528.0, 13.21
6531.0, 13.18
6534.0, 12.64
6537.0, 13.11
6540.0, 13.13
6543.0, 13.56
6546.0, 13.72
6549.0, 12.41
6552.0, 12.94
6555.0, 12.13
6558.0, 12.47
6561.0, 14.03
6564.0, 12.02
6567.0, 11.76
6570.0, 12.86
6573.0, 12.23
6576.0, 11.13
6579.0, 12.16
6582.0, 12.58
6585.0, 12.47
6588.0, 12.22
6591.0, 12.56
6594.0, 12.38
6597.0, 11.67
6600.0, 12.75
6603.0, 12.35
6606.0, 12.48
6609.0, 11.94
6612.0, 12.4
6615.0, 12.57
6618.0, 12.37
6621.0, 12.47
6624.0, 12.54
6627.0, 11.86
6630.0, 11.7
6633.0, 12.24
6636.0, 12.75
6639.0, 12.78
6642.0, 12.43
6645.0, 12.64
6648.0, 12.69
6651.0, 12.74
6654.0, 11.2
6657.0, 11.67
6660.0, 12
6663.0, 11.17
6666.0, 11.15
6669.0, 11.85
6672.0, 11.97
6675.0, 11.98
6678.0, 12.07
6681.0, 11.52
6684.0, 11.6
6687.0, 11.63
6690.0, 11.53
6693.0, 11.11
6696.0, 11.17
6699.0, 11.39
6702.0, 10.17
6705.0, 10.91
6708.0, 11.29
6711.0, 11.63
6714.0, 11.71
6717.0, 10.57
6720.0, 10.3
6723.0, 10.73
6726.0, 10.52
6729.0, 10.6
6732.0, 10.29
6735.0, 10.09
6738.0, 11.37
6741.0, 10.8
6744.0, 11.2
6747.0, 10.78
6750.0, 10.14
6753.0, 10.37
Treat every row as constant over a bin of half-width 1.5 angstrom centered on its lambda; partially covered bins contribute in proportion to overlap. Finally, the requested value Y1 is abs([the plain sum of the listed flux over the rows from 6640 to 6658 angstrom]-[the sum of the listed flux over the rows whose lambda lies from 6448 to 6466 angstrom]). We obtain 4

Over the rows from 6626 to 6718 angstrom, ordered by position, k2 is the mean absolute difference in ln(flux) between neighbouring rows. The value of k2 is 0.033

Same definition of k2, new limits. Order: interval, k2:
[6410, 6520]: 0.072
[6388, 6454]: 0.073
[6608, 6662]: 0.029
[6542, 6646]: 0.044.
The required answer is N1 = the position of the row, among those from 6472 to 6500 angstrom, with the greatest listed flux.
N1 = 6480.0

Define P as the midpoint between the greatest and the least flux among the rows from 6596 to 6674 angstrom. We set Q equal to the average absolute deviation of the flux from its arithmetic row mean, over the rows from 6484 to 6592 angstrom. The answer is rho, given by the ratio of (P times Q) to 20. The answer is 0.35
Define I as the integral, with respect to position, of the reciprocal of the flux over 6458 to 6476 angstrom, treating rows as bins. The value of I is 1.49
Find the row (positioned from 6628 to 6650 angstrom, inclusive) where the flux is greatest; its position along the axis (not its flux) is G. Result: 6639.0 angstrom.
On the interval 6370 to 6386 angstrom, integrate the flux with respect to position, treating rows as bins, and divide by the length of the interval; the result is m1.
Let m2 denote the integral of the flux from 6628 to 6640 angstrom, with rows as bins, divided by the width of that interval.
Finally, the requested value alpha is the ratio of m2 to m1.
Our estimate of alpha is 1.13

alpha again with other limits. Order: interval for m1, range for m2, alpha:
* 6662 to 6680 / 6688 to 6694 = 0.97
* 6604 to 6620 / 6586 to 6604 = 1.00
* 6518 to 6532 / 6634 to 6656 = 0.99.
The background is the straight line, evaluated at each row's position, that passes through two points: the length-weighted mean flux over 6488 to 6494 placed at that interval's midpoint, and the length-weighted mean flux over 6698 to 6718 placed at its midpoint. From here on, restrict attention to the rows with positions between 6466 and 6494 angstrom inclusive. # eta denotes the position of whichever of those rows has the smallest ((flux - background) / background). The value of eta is 6474.0 angstrom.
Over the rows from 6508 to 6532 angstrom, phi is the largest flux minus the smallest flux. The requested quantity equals 1.4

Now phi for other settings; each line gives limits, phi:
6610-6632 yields 0.9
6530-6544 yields 0.9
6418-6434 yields 1.6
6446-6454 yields 1.8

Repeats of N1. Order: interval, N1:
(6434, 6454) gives 6447.0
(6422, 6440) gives 6426.0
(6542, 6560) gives 6546.0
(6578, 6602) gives 6600.0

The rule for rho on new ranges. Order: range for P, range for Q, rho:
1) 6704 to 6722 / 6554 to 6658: 0.21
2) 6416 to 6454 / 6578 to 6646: 0.14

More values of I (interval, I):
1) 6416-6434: 1.54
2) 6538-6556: 1.39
